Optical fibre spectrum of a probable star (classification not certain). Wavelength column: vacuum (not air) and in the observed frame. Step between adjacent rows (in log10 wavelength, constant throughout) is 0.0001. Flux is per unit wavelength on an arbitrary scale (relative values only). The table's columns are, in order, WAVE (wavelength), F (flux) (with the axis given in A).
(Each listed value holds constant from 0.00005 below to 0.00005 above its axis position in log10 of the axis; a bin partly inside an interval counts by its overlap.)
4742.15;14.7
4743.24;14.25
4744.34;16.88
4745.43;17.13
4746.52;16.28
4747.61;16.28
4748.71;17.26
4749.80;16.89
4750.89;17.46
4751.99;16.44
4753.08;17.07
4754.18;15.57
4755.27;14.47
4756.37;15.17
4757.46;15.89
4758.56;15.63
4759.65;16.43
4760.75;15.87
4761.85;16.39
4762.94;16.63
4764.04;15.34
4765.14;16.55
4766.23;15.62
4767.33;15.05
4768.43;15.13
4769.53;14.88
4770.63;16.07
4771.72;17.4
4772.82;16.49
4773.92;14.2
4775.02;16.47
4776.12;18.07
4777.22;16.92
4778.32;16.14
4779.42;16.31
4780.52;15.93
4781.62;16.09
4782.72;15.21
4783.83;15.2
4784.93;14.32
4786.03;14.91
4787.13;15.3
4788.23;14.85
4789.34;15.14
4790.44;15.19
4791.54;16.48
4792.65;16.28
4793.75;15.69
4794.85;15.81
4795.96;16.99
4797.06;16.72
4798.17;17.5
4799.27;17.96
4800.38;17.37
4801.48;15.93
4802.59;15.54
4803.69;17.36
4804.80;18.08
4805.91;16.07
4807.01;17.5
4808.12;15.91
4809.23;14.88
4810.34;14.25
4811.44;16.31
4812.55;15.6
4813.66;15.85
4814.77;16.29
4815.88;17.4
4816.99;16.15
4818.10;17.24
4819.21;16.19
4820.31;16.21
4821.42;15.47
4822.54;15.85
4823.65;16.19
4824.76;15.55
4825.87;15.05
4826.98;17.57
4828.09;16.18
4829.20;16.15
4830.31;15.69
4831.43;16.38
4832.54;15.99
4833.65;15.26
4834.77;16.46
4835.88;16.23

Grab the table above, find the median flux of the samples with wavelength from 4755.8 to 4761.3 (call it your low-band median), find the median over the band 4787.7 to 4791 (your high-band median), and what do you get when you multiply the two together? 240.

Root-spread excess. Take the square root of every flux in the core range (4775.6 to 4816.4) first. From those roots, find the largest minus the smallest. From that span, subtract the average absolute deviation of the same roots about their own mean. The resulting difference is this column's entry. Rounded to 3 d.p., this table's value 0.375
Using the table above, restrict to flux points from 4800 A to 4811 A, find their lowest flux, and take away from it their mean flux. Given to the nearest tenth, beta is -2.0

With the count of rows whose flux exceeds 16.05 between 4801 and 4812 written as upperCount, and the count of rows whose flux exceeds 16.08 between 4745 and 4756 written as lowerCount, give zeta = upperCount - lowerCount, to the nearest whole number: -3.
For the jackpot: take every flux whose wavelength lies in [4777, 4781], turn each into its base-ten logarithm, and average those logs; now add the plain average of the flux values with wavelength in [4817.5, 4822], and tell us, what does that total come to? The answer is 17.5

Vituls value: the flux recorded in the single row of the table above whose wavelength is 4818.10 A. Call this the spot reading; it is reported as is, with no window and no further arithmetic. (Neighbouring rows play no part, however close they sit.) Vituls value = 17.24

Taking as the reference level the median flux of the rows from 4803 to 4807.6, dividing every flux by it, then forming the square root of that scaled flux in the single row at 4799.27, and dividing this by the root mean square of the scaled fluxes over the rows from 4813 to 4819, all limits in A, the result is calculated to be 1.07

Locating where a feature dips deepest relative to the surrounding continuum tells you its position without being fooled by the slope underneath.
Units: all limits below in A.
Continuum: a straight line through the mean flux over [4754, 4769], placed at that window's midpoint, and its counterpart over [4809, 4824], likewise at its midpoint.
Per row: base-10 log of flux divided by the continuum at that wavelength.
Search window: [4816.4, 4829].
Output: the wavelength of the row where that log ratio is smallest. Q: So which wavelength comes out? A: 4825.87 A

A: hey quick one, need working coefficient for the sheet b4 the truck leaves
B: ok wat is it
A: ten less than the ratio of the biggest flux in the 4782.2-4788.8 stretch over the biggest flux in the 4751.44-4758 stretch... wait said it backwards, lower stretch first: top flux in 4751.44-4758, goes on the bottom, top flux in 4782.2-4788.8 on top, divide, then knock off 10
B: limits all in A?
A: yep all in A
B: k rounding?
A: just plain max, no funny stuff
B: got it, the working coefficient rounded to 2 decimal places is -9.10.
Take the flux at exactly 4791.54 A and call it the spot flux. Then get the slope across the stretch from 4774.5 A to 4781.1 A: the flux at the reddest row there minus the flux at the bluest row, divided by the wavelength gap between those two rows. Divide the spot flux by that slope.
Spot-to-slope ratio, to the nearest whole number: -168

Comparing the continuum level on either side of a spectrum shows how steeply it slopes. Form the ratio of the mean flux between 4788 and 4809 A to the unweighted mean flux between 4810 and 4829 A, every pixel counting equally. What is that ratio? 1.02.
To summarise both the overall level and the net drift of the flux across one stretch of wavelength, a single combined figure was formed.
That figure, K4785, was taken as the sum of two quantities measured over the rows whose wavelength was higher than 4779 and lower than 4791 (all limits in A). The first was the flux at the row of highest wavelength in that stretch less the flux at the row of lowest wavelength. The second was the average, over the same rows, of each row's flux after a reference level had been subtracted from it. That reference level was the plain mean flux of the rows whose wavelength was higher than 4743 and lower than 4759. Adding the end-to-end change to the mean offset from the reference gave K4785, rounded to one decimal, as -2.0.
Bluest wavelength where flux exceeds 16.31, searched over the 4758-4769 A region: 4759.65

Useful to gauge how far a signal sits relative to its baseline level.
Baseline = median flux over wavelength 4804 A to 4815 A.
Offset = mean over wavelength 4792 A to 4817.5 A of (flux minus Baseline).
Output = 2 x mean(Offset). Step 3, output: 0.8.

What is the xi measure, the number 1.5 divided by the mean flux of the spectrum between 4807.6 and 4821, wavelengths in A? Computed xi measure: 0.0936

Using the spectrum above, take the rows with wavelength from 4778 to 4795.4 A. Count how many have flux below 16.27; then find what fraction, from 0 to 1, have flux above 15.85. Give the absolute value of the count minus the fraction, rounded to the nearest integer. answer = 13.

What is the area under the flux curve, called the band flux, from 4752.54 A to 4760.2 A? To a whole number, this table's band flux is 121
